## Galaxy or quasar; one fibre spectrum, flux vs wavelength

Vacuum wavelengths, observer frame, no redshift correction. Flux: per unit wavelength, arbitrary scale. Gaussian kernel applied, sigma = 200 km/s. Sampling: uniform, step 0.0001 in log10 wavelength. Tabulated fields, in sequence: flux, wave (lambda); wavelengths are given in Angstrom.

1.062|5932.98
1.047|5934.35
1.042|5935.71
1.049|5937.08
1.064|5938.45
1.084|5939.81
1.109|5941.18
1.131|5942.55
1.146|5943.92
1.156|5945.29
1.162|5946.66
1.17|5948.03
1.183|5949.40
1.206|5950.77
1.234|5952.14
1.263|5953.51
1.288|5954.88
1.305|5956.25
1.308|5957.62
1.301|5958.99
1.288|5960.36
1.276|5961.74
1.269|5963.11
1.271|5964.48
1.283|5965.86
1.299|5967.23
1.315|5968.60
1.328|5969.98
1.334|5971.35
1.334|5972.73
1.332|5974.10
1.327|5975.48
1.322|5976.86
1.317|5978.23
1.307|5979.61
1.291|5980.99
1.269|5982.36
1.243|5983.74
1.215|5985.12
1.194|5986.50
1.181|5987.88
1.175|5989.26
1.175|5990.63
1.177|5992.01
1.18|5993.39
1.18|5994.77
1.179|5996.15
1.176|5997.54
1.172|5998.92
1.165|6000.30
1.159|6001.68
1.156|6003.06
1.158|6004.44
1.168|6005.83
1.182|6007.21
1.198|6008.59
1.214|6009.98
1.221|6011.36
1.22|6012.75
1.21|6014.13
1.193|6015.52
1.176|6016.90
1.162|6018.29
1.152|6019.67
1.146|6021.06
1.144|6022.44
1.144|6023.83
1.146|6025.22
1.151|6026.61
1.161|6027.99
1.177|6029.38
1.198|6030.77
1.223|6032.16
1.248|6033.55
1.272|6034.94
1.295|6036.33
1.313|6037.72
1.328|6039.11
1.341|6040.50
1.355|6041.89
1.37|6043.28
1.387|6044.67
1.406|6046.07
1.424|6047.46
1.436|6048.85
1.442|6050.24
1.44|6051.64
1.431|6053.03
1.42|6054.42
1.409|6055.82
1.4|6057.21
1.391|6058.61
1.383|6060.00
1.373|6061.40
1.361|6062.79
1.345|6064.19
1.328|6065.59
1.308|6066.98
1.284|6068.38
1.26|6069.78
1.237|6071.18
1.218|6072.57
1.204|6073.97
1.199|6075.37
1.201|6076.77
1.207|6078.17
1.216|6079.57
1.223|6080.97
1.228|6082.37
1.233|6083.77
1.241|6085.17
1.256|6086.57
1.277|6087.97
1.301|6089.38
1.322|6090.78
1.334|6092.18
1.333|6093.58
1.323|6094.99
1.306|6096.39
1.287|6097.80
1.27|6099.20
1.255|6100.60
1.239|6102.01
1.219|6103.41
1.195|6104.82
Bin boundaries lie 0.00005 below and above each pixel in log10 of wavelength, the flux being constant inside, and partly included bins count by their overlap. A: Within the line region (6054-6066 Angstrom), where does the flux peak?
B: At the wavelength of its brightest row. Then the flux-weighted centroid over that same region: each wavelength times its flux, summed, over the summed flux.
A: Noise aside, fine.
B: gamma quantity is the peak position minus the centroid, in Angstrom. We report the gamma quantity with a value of -5.5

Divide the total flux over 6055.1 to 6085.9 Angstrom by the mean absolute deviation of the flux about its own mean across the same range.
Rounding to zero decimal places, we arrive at 419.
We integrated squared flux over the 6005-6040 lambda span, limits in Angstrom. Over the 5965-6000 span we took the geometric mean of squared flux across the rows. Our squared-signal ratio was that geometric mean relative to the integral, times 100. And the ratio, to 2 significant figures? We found 3.1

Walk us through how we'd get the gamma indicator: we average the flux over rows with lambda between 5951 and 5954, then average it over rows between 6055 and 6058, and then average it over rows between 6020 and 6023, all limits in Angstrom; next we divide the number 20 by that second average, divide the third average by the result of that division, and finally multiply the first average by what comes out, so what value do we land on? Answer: 0.100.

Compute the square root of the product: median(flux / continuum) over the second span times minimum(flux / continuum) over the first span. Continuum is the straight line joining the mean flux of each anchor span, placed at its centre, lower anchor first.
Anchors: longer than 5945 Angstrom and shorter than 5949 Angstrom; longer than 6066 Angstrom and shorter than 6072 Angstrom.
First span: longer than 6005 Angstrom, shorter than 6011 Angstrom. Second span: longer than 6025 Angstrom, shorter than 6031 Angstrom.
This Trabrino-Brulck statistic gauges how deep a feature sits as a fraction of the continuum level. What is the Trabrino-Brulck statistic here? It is 0.95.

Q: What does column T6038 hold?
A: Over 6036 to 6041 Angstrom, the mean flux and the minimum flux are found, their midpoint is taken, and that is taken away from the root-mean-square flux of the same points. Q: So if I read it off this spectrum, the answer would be 0.012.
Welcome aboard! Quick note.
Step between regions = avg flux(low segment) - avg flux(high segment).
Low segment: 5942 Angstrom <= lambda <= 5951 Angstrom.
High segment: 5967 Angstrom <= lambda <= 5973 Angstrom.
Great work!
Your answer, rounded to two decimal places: -0.16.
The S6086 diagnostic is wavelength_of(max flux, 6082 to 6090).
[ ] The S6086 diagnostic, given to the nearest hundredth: 6089.38 Angstrom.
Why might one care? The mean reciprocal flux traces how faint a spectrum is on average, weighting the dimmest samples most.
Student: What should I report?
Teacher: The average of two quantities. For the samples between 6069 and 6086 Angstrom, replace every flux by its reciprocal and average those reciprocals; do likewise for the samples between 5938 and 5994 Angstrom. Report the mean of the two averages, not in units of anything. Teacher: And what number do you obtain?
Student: 0.814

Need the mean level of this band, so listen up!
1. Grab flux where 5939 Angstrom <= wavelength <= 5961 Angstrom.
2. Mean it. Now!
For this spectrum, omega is 1.21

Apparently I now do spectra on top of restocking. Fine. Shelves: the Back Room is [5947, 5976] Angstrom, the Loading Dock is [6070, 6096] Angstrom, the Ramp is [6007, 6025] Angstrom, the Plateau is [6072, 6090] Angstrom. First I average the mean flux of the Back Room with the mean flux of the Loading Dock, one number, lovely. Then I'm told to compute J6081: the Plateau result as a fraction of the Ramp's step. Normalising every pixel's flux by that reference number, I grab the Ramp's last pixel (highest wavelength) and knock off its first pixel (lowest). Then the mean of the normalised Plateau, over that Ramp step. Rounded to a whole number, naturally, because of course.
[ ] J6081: -32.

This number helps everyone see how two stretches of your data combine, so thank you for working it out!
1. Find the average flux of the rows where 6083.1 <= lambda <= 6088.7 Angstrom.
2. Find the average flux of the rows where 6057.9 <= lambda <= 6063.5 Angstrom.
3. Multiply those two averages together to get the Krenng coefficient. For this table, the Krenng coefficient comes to 1.7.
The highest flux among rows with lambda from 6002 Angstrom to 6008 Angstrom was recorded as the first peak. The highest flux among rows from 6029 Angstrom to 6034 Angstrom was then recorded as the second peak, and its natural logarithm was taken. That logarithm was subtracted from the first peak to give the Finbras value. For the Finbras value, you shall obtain 0.96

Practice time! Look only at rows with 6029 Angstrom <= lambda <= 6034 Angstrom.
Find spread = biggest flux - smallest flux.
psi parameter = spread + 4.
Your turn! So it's 4.07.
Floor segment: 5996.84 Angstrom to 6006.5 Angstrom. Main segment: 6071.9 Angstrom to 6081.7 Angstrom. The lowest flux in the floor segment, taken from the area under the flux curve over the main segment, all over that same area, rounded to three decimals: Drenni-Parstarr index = 0.902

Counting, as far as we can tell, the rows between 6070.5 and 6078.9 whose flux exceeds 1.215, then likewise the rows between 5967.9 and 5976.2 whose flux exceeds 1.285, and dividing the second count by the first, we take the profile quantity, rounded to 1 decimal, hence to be 3.0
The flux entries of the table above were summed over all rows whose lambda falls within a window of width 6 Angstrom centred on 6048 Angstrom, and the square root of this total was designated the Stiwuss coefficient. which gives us 2.39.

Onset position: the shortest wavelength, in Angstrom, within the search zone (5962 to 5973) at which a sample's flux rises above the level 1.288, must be 5967.23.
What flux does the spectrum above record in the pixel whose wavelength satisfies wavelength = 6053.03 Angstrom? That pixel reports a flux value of 1.431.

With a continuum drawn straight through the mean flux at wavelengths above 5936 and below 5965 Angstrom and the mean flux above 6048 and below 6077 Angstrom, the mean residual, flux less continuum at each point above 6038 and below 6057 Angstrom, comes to 0.08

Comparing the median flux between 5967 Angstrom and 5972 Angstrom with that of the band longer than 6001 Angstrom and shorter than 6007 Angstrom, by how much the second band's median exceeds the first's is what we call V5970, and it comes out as -0.16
